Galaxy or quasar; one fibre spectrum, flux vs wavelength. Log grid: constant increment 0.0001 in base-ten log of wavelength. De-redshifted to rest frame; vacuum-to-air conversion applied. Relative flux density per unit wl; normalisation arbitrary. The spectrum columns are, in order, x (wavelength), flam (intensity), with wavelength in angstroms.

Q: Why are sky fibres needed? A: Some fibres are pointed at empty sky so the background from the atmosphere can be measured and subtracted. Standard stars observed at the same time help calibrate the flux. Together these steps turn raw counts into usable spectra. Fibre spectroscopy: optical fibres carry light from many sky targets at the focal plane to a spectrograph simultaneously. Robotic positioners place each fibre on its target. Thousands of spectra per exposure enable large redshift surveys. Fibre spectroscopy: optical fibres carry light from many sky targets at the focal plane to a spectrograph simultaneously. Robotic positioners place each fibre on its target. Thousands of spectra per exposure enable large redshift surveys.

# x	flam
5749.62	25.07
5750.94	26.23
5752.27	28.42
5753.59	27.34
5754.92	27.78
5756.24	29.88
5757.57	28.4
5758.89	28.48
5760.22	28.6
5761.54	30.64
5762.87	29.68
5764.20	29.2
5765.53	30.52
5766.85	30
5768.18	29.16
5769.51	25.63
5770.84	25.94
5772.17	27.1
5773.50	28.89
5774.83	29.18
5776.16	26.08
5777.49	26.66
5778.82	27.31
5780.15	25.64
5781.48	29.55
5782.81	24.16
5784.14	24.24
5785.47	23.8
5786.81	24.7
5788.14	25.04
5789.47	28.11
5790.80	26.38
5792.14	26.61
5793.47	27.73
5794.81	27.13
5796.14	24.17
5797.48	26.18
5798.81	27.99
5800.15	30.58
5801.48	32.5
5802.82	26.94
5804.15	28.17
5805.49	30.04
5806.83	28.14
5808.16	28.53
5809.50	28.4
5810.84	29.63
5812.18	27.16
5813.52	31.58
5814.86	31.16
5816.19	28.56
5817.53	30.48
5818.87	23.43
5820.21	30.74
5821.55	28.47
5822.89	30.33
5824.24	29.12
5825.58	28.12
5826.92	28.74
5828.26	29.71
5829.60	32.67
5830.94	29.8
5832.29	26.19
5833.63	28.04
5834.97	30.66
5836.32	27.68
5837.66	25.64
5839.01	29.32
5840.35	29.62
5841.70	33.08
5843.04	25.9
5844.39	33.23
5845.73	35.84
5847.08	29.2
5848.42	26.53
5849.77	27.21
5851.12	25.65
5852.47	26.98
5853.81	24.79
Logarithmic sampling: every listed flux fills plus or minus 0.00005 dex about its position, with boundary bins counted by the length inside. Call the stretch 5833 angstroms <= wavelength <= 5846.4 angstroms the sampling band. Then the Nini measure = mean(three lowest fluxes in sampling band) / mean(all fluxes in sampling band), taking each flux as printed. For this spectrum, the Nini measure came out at 0.883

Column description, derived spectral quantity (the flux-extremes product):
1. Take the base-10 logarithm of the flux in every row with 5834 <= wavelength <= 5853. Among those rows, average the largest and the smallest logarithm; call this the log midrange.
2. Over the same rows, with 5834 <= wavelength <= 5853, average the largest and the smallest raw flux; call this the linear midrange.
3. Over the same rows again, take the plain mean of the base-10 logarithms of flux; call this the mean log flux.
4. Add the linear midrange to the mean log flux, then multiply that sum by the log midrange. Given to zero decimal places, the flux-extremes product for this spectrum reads 48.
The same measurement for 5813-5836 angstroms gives 43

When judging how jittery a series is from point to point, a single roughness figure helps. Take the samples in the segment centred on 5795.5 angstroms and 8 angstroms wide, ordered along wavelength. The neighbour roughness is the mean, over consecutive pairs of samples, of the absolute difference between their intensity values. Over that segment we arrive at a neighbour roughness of 1.7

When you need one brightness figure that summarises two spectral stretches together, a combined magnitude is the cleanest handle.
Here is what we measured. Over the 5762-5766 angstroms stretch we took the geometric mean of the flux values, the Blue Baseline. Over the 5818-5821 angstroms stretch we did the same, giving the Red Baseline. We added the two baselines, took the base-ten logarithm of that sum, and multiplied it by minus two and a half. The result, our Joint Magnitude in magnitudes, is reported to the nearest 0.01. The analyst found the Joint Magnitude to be -4.38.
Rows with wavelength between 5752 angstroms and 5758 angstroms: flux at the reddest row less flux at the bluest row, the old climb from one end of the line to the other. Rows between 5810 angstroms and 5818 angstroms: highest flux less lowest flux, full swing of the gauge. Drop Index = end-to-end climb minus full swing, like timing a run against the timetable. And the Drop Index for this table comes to -4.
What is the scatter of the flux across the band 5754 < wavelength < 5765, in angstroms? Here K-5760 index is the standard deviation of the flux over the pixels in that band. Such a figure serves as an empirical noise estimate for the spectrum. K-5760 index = 0.9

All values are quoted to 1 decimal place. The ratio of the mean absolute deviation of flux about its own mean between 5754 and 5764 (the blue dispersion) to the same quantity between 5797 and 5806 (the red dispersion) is 0.5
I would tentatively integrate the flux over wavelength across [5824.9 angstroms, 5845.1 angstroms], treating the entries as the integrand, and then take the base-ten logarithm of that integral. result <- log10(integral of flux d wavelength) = 2.77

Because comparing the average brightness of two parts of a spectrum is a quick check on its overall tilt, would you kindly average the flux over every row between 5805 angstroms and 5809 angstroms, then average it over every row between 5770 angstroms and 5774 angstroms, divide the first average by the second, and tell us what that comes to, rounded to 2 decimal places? 1.06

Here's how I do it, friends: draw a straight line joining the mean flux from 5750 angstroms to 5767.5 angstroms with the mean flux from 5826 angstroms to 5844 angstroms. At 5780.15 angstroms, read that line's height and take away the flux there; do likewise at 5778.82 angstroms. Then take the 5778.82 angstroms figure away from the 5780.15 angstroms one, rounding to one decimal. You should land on 1.7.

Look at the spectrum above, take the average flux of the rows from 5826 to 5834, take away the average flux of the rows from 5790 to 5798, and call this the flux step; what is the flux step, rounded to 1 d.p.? 2.8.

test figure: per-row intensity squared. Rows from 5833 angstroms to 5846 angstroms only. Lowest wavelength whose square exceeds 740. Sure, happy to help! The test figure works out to 5833.63 angstroms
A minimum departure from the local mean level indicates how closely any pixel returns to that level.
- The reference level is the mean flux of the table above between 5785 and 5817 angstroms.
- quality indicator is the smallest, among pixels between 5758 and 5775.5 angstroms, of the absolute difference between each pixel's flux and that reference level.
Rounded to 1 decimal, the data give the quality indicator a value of 0.6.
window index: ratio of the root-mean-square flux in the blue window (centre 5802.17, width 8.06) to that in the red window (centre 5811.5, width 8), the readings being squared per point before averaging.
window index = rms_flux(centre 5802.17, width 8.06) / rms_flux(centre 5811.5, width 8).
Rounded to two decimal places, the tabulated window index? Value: 1.00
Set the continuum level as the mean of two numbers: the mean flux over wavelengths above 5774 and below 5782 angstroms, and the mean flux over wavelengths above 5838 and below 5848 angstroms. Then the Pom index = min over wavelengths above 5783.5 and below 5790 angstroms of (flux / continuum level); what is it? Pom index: 0.82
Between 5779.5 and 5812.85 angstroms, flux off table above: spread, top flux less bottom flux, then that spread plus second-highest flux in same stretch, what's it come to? 39.3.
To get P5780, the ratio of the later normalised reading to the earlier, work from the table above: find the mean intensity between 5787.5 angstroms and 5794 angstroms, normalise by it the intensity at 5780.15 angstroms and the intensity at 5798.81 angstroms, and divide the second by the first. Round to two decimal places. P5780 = 1.09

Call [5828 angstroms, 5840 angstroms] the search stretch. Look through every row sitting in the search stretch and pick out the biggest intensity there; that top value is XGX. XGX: 32.67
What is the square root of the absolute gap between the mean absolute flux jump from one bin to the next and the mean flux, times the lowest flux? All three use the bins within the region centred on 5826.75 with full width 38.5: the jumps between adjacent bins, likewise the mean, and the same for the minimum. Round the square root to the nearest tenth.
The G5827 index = 24.9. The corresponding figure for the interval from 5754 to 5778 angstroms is 26.4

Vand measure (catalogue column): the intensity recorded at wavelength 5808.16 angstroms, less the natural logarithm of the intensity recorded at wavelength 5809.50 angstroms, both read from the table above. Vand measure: 25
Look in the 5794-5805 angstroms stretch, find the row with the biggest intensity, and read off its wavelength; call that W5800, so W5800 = 5801.48 angstroms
